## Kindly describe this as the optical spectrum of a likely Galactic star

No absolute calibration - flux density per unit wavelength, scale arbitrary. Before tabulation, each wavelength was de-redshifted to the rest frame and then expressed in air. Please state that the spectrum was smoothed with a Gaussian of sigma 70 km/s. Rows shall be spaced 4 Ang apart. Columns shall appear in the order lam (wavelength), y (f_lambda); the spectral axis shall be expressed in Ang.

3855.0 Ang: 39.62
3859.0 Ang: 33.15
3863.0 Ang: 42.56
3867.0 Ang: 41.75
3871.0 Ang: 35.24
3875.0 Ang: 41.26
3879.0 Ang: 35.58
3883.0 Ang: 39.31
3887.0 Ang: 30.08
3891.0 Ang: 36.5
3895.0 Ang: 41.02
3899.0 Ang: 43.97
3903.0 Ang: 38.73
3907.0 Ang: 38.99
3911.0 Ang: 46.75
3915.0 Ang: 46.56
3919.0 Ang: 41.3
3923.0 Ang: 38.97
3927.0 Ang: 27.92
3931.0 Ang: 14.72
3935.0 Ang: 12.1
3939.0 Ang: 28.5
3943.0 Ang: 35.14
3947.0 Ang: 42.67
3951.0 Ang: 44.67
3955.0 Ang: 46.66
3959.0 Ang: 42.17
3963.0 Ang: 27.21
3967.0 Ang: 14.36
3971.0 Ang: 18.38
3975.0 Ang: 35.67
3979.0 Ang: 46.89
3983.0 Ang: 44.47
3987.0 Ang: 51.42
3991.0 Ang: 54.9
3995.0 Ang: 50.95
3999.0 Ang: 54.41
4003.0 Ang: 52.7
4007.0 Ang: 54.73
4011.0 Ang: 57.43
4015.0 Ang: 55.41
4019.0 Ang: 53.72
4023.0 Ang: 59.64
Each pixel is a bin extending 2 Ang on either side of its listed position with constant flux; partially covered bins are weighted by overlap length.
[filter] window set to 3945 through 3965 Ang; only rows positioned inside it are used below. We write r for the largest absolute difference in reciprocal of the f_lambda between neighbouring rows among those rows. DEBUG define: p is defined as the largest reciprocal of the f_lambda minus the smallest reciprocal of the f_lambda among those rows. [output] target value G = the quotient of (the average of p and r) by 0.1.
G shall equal 0.1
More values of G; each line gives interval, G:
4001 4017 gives 0.0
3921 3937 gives 0.4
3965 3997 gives 0.4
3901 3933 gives 0.4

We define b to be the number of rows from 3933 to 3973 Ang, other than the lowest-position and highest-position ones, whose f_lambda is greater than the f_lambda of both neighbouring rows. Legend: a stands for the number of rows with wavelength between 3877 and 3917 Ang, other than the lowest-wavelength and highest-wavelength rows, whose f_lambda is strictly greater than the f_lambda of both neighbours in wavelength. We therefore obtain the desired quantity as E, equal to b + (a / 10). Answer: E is 1.3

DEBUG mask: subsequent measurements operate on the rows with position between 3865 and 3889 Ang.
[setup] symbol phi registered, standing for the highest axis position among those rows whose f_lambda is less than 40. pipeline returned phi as 3887.0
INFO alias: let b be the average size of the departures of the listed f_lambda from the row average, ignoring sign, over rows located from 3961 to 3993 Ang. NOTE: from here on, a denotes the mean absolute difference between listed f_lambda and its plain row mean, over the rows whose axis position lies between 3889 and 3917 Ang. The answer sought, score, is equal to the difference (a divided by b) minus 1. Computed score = -0.7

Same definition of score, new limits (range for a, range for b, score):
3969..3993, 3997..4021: 7.9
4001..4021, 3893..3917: -0.6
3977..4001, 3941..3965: -0.4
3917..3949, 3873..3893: 2.1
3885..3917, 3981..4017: 0.6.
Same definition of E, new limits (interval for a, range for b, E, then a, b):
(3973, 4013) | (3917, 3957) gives 0.3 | 3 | 0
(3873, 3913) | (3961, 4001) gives 2.2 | 2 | 2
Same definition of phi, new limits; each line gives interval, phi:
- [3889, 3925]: 3923.0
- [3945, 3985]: 3975.0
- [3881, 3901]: 3891.0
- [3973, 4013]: 3975.0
